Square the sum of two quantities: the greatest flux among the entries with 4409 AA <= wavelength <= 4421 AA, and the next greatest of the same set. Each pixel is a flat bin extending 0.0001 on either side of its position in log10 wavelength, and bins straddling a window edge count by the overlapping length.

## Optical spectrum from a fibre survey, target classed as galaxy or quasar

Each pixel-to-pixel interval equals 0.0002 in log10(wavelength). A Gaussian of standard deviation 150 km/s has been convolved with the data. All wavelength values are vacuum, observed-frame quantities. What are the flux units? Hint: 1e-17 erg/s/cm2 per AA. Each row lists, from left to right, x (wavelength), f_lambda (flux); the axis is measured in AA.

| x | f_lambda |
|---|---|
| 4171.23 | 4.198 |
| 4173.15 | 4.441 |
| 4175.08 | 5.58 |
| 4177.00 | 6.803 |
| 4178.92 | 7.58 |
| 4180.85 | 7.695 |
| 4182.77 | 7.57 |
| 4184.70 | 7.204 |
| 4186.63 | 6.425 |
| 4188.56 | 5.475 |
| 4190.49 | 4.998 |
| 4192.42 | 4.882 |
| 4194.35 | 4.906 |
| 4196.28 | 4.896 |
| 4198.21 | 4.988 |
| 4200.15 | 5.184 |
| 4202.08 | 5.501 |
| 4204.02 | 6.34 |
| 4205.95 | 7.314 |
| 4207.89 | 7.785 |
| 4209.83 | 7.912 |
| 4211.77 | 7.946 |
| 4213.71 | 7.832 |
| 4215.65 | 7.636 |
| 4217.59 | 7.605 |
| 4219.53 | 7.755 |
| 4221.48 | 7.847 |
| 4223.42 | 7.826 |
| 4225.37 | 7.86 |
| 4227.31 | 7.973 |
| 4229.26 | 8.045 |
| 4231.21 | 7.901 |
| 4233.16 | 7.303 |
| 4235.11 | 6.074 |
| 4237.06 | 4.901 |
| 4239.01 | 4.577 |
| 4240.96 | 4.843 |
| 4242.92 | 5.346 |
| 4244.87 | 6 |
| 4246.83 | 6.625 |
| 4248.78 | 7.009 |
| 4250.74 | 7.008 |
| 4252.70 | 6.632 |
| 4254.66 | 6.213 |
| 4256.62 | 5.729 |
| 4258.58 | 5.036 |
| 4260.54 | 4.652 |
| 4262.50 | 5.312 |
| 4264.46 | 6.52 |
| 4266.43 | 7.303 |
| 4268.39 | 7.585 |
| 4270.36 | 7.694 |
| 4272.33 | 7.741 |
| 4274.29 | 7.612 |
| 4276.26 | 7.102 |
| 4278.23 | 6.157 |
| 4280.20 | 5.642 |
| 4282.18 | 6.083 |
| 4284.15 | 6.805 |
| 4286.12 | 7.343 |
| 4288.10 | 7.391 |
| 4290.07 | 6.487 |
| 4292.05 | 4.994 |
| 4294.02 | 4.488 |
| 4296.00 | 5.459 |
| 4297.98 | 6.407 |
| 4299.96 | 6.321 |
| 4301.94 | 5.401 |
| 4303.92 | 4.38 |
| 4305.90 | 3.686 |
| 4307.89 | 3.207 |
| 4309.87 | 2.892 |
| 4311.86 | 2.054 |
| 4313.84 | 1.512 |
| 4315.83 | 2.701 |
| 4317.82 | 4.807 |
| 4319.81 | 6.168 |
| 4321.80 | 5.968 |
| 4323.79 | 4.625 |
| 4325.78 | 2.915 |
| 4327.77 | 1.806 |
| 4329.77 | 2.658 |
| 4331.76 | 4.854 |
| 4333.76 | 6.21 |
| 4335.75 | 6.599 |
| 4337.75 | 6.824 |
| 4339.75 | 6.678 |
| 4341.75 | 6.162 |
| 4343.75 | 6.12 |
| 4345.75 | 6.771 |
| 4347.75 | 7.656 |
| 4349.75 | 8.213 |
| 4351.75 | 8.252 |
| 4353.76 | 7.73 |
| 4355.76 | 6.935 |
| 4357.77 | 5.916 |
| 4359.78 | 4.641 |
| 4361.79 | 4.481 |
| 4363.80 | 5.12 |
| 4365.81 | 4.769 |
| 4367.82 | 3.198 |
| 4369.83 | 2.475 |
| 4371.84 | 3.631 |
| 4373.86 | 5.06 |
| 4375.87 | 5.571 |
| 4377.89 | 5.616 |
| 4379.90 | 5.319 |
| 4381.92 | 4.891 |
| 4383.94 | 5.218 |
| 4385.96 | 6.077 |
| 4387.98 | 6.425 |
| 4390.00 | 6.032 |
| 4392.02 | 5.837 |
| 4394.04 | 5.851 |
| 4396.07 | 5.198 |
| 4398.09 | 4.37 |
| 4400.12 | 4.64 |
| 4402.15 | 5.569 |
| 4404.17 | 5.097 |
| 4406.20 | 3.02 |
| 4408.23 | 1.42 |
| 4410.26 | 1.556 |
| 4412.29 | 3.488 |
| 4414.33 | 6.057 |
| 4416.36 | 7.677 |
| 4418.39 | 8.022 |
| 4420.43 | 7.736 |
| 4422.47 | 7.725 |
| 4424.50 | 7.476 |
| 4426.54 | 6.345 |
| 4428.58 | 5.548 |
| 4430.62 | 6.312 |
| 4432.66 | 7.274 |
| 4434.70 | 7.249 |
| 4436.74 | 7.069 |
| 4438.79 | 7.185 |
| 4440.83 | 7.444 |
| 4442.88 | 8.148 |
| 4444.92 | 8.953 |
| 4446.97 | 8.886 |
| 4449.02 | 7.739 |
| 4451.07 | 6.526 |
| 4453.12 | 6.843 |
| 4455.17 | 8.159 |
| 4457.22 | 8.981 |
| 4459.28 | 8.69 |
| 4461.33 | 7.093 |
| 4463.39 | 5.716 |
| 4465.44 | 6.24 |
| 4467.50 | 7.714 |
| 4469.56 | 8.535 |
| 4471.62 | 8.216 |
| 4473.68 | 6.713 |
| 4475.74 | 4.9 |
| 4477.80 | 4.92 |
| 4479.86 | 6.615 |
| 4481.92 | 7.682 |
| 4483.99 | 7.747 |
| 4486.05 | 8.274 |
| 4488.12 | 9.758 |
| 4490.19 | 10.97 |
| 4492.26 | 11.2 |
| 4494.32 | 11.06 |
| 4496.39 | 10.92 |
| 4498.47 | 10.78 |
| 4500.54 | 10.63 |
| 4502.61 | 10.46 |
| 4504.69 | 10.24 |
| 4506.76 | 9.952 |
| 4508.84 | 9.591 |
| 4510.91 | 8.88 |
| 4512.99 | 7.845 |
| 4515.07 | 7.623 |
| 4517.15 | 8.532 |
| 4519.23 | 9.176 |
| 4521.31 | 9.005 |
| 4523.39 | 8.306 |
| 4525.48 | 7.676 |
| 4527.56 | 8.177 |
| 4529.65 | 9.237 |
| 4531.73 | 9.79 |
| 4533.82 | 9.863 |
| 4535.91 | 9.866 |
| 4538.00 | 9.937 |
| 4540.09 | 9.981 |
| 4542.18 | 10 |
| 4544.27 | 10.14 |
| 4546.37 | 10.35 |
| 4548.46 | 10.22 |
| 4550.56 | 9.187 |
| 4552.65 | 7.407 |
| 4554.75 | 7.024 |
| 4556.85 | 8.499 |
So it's 248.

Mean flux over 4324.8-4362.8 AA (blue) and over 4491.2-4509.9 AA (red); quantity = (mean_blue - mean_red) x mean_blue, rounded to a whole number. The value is -27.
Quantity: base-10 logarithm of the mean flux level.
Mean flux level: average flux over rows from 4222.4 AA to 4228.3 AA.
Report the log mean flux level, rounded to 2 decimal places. 0.90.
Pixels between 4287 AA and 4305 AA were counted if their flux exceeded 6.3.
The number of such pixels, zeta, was 4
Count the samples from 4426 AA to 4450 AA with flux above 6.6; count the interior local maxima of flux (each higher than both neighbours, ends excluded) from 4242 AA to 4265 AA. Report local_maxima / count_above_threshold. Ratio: 0.111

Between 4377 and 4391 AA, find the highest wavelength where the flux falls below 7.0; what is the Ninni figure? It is 4390.00 AA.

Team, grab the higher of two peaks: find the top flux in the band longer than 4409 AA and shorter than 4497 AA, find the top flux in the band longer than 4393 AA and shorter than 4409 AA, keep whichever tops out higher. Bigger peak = 11.2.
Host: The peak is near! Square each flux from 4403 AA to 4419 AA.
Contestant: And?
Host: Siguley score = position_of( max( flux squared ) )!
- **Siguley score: 4418.39 AA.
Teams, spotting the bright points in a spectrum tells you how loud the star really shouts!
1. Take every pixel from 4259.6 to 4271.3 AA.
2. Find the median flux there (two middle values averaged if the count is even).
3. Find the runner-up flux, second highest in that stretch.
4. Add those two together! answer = 14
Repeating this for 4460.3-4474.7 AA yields 15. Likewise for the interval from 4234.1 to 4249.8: 12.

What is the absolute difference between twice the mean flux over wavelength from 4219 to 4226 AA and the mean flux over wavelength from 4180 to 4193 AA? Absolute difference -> 9.3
